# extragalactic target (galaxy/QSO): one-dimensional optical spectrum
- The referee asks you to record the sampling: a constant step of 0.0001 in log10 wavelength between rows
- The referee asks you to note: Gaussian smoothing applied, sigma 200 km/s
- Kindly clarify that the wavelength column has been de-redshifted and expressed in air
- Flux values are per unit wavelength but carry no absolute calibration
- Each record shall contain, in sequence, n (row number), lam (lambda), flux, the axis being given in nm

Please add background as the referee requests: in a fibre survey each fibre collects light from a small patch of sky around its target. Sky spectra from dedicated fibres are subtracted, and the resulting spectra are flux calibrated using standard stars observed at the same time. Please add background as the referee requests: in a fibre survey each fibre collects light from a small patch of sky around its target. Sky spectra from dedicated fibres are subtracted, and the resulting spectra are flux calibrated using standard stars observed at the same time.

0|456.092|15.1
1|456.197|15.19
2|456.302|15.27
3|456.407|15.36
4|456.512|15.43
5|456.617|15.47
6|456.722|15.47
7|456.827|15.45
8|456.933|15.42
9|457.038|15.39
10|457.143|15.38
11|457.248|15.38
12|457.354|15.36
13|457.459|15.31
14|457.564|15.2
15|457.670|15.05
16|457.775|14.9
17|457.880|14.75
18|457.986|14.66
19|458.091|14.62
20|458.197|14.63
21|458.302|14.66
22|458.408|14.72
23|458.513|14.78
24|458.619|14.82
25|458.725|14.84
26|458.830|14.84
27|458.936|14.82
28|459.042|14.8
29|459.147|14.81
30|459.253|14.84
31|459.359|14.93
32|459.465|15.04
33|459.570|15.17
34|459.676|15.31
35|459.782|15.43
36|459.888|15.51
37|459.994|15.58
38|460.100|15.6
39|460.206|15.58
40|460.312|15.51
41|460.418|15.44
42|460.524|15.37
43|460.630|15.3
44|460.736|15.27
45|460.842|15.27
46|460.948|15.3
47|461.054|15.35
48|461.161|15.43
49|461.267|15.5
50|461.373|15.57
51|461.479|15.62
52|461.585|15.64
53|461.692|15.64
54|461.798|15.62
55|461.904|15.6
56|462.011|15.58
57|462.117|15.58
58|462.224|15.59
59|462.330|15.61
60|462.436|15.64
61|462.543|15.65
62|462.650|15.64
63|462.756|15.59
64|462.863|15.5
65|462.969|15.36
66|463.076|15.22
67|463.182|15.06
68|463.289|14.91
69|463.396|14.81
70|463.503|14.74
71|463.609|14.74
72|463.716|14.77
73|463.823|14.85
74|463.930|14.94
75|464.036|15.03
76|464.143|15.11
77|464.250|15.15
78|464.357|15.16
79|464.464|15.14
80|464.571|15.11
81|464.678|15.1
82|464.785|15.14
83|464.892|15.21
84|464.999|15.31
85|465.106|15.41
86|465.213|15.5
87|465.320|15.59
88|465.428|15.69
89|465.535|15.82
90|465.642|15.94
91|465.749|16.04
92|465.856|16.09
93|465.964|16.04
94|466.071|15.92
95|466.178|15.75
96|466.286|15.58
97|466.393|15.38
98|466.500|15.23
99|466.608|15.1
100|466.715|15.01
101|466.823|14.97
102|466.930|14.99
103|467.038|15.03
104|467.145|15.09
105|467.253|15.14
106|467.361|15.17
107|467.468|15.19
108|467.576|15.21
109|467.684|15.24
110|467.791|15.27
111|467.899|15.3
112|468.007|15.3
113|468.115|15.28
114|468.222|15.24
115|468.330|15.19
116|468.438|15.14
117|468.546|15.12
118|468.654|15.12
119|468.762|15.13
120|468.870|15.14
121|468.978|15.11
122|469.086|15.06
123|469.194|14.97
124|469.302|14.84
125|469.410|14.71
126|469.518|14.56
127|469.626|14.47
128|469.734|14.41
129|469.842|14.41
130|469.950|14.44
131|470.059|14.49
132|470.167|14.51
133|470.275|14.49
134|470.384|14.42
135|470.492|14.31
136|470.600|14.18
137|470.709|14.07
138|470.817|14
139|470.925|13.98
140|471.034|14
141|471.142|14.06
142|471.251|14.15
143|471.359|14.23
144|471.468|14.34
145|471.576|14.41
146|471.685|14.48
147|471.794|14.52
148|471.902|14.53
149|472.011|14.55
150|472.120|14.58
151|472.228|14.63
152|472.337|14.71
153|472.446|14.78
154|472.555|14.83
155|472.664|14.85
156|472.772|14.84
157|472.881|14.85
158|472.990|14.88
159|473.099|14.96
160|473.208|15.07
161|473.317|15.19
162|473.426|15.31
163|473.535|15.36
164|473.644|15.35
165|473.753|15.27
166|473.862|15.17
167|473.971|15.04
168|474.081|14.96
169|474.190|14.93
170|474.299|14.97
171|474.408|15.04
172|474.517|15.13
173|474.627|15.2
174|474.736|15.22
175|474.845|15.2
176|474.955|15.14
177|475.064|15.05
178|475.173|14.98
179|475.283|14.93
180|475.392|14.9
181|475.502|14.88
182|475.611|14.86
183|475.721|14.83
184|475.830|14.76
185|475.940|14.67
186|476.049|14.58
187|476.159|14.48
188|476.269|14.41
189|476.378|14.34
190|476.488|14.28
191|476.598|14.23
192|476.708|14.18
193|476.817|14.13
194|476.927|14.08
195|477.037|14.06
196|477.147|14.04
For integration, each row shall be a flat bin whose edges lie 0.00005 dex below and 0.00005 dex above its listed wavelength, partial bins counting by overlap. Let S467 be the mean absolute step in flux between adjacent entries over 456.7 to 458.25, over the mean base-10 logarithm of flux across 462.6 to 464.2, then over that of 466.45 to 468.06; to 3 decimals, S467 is 0.044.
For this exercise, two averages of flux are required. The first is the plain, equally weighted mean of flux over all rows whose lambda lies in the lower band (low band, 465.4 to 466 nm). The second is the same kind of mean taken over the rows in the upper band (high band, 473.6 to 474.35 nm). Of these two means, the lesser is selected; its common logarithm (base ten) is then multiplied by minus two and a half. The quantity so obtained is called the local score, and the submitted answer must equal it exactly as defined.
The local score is -2.95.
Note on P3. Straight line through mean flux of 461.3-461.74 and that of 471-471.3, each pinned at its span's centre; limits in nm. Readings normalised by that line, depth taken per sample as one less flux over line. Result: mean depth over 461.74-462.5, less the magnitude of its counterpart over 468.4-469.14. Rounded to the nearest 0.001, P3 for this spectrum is -0.051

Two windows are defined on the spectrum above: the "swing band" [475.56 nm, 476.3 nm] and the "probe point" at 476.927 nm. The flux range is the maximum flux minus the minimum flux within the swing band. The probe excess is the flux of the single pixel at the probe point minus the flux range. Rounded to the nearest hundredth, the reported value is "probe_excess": 13.63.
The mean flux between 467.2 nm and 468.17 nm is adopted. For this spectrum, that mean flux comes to 15.2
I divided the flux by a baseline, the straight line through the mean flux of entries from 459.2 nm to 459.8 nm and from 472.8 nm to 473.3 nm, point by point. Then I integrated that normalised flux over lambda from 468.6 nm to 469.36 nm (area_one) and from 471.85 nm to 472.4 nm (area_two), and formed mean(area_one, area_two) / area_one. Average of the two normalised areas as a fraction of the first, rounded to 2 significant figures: 0.85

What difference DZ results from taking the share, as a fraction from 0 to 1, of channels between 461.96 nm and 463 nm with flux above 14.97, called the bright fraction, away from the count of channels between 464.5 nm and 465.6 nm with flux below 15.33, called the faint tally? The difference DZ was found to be 4.0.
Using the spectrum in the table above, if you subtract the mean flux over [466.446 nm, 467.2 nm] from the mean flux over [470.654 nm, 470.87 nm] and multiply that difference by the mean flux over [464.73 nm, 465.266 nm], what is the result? -16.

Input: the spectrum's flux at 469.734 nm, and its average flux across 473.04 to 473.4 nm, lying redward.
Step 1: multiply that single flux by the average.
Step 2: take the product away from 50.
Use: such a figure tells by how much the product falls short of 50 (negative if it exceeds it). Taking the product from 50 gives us -167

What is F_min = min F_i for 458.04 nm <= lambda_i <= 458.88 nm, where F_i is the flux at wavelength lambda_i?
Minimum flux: 14.62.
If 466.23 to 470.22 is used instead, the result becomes 14.41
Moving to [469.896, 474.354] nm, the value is 13.98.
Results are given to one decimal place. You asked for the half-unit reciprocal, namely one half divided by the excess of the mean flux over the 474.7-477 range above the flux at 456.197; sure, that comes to -1.0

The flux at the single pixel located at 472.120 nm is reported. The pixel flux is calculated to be 14.58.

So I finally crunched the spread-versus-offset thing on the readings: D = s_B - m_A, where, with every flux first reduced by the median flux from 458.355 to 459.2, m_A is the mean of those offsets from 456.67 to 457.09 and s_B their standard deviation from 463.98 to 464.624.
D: -0.57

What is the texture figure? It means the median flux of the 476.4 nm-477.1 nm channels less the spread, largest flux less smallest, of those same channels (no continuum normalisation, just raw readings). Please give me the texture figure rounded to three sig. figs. 13.9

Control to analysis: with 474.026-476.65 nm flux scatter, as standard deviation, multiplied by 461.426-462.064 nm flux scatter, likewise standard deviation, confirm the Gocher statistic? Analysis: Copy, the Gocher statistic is 0.01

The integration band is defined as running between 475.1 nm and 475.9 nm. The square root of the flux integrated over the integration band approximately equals 3.4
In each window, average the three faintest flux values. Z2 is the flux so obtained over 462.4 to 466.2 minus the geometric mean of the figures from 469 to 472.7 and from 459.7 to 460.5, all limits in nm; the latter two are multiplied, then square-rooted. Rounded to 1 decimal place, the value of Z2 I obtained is 0.0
